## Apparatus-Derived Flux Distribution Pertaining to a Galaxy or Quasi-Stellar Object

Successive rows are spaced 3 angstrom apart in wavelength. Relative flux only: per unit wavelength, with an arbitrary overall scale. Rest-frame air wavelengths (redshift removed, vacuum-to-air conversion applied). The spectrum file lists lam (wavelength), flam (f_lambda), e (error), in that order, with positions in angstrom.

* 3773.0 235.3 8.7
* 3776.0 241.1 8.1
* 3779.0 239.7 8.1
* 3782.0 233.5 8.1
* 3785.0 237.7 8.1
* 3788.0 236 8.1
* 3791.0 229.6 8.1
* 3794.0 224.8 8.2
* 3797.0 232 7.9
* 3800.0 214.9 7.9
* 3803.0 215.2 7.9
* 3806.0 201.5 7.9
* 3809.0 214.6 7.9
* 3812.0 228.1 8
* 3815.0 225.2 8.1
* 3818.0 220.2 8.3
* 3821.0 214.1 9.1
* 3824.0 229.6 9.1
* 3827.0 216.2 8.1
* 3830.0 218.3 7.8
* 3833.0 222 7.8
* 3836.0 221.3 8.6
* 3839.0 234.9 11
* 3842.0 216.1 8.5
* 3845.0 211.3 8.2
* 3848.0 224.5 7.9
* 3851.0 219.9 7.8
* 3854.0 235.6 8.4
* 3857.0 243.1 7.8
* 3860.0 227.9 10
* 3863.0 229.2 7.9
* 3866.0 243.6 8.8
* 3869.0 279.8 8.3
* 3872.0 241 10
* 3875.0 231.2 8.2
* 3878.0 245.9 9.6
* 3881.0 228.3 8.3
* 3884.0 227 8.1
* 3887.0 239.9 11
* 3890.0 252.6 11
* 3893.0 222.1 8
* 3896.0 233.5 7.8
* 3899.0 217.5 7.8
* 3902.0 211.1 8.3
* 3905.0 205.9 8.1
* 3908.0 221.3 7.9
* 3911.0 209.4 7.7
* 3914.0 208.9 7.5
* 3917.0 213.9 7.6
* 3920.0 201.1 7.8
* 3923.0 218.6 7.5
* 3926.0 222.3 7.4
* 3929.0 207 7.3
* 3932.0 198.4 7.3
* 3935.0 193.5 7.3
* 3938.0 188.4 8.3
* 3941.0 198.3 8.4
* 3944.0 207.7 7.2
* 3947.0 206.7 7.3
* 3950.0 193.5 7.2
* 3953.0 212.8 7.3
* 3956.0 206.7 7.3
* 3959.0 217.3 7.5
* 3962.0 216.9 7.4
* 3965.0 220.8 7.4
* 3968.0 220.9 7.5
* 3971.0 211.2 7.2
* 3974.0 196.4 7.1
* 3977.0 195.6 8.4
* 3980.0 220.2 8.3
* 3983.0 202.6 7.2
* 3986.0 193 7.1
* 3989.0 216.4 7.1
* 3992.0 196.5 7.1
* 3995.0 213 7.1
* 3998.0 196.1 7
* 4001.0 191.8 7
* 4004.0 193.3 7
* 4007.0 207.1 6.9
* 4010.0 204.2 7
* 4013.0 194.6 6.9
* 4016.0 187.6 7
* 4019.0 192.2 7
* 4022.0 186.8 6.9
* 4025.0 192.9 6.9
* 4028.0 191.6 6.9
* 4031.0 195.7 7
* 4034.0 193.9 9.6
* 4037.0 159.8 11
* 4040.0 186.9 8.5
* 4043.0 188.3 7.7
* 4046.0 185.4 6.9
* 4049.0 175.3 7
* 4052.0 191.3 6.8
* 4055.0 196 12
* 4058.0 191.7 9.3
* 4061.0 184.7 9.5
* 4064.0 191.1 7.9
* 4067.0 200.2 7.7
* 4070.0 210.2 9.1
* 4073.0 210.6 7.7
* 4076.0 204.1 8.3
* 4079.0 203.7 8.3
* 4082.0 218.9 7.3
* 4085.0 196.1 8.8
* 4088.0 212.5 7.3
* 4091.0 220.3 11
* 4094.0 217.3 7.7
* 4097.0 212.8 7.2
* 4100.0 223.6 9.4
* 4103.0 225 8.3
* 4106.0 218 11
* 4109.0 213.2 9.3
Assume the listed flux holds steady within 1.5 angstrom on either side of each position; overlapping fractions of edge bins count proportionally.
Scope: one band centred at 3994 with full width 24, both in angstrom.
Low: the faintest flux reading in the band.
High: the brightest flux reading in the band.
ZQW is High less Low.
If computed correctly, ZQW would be 25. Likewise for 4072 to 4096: 24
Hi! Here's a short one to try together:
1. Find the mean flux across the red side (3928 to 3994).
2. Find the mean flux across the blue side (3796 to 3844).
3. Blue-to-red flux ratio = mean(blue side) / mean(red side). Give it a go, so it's 1.07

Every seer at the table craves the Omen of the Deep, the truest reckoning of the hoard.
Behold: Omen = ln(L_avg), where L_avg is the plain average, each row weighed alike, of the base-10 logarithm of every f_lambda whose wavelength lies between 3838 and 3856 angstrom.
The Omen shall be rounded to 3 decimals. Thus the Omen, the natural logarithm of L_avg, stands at 0.854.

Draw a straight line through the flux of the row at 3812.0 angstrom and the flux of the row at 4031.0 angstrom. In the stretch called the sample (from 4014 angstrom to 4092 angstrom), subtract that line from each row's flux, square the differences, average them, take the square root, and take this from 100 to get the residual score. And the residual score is 85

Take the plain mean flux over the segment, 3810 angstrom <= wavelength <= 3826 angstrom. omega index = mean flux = 223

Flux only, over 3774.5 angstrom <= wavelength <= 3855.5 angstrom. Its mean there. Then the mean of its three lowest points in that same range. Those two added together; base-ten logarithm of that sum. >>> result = 2.637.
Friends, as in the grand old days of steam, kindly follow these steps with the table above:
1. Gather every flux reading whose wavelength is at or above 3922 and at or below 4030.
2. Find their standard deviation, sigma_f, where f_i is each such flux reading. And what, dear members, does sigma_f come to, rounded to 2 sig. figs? 11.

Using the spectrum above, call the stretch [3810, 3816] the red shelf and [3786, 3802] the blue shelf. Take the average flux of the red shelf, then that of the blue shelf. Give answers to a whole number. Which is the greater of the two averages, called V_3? 227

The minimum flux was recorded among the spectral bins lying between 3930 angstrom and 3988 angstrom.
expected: 188.4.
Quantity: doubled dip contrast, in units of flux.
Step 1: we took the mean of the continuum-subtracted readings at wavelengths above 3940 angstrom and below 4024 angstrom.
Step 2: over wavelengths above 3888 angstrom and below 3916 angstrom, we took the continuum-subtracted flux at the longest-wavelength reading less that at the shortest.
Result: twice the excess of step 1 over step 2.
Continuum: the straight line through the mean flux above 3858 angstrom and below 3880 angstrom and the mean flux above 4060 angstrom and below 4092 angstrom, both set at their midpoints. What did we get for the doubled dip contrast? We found 42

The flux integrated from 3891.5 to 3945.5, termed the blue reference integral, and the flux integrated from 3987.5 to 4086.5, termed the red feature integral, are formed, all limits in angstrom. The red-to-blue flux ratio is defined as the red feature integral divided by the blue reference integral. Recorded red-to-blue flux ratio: 1.7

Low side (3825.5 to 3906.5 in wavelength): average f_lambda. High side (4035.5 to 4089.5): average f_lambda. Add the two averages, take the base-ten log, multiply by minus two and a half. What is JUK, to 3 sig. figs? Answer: -6.57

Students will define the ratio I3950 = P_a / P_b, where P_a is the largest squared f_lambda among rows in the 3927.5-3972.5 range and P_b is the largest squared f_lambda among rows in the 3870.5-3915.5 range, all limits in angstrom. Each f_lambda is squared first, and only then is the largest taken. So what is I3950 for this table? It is 0.76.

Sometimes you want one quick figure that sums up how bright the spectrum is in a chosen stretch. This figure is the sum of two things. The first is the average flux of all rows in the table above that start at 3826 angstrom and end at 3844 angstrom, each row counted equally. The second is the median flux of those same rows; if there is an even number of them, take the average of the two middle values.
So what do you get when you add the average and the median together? 441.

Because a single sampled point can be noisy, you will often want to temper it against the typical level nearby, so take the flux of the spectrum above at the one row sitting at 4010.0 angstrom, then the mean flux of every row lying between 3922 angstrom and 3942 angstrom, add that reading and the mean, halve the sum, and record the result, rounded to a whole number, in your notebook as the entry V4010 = 204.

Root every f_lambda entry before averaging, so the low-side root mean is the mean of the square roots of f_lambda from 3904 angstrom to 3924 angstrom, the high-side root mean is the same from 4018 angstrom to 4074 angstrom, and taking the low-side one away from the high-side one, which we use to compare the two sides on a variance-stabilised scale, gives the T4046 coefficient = -0.73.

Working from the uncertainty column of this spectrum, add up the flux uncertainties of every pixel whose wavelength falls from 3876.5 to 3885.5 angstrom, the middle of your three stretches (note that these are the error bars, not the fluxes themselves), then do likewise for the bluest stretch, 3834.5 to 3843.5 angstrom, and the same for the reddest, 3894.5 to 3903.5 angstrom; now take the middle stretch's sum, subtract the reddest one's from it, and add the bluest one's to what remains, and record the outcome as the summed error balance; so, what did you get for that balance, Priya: 30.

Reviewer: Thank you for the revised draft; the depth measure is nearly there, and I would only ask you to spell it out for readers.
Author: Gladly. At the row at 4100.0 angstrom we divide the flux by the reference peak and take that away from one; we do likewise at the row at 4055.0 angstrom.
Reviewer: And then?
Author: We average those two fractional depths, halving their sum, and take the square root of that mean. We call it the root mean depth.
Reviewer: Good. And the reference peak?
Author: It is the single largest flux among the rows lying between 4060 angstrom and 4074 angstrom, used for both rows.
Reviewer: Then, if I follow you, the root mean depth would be 0.06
